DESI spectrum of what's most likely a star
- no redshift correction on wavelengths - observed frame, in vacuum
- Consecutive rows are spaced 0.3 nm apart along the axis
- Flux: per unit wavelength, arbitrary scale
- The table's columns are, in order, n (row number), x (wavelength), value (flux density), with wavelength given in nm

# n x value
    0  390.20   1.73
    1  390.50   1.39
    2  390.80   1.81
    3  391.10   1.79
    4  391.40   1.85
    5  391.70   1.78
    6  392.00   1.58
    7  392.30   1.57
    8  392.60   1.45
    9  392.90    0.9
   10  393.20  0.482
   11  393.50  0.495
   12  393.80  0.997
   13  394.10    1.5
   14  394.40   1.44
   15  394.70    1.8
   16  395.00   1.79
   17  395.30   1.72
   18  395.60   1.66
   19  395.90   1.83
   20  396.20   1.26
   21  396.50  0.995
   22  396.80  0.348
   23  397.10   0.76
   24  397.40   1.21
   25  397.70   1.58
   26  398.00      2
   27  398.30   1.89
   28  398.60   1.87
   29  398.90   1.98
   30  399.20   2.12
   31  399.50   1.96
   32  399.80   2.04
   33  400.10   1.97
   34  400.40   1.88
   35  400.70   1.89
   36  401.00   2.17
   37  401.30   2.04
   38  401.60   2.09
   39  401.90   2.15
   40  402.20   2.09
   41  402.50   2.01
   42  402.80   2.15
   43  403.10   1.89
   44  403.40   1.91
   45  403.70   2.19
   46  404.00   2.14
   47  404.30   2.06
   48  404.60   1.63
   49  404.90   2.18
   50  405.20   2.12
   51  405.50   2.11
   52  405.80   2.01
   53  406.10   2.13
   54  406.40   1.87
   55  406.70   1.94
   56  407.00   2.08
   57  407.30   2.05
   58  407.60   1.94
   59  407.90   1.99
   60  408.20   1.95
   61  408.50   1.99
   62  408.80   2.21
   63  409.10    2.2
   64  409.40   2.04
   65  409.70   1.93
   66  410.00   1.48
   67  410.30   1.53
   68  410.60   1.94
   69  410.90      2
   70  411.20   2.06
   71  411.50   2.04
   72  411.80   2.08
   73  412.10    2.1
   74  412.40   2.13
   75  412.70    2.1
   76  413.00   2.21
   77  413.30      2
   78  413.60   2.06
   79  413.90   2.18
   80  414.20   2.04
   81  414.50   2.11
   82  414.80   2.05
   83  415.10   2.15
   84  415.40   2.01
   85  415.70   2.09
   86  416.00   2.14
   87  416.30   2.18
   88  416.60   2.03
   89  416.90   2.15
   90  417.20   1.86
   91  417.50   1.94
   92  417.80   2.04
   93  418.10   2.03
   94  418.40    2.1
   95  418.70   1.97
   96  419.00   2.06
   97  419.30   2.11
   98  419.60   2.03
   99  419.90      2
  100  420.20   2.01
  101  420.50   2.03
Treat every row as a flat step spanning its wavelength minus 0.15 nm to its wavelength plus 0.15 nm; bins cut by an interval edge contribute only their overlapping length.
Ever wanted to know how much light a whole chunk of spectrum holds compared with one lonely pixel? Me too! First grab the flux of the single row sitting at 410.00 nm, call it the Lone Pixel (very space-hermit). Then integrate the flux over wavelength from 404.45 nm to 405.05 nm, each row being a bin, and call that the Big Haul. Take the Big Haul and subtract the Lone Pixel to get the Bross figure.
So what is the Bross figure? -0.34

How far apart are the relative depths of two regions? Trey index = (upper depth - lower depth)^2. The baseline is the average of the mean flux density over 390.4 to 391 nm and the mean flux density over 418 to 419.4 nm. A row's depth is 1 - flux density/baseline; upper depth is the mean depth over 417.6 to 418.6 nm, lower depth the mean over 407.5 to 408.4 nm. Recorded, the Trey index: 0.00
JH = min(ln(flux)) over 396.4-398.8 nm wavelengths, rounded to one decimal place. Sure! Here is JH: -1.1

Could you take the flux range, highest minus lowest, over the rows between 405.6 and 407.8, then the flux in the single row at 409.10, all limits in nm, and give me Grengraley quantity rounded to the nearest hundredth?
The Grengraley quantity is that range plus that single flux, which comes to 2.46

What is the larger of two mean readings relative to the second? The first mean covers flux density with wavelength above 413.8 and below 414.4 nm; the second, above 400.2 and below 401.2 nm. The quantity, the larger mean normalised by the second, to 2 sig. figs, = 1.1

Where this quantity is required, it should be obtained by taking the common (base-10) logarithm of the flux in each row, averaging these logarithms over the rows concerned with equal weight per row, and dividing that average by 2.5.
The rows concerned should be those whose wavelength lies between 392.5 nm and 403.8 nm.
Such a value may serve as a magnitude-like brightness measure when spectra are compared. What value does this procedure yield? 0.073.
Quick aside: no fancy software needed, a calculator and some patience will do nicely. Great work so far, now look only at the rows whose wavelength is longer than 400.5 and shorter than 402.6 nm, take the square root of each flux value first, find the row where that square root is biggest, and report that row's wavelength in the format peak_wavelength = 401.00 nm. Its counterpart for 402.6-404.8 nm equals 403.70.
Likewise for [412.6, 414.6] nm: 413.00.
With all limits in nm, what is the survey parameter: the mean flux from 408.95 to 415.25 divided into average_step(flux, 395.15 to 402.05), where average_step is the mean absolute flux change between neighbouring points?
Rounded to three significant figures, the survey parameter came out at 0.105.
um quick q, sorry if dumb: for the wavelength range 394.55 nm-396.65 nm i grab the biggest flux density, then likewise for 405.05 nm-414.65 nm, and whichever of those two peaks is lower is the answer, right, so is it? 1.83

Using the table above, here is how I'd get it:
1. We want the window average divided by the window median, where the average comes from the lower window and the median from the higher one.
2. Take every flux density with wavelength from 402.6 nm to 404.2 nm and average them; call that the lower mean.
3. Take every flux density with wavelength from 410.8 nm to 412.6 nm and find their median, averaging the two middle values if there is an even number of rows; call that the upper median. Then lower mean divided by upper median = 1.0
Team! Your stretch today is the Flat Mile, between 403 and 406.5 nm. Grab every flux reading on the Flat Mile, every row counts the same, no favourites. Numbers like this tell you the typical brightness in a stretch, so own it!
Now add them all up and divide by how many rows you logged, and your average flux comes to 2.02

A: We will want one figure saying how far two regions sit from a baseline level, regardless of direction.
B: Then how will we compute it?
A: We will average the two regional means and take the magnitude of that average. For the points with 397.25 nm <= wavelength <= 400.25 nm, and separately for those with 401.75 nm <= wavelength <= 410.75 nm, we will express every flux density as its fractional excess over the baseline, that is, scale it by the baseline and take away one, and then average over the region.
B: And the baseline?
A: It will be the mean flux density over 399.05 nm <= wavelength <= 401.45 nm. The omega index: 0.04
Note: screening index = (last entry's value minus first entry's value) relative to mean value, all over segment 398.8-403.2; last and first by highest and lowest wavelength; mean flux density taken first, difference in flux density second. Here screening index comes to -0.044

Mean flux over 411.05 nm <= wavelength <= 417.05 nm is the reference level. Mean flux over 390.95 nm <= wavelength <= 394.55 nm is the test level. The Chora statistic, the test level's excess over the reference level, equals -0.8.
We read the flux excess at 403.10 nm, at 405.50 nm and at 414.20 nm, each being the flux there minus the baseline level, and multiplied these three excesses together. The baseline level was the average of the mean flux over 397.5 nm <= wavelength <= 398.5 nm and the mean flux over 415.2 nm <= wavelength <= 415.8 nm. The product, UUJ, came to -0.001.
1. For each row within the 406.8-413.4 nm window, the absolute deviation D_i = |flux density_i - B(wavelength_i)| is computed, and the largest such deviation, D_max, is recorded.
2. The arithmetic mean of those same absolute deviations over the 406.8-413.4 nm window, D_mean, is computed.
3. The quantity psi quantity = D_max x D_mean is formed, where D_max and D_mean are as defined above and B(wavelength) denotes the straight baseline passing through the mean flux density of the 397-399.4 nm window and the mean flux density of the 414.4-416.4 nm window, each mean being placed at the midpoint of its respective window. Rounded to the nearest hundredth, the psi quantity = 0.06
